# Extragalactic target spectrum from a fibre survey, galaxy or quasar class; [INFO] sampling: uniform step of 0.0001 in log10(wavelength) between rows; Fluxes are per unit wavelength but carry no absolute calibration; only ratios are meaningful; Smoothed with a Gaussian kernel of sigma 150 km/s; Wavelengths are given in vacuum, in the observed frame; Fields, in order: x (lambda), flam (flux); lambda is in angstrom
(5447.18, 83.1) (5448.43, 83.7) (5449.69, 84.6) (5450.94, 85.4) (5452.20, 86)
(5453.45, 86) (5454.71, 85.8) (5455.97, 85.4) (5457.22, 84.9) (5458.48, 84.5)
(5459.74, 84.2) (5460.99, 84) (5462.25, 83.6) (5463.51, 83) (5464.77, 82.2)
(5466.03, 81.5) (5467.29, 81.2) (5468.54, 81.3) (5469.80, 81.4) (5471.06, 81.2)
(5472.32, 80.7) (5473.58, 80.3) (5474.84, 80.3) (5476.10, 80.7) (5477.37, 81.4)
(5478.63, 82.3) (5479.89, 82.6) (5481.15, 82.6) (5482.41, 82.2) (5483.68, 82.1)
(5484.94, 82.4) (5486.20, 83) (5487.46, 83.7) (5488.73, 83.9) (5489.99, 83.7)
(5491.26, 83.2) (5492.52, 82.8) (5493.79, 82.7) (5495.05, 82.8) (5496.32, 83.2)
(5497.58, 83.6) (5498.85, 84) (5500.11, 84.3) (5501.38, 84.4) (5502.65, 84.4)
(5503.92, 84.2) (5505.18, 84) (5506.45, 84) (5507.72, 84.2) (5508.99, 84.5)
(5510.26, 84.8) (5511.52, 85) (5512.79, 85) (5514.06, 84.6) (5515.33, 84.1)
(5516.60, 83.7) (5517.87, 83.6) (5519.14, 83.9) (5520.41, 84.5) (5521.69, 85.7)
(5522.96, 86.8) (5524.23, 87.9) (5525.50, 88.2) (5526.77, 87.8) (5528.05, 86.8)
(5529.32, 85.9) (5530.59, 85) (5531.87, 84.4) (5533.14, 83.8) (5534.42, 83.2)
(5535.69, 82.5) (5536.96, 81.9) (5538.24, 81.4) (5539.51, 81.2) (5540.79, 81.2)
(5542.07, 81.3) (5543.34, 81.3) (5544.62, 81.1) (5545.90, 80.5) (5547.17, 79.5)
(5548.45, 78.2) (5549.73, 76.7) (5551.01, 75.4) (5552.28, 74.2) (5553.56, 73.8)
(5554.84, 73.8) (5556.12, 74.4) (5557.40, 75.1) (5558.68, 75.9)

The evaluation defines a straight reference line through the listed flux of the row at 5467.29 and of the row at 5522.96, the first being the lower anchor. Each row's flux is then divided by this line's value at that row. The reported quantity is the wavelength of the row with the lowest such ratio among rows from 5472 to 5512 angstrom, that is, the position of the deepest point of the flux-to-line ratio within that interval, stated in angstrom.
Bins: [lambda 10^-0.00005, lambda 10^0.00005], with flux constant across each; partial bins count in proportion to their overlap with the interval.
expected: 5474.84 angstrom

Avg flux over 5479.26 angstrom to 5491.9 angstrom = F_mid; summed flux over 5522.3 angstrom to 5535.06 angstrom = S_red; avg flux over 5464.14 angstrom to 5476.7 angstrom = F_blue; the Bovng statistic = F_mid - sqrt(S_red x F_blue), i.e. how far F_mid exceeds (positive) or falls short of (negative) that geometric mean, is -181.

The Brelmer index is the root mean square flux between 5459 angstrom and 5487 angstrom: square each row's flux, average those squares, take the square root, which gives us 82.0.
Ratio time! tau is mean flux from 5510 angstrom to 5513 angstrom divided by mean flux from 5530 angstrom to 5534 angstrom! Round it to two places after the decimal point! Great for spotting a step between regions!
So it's 1.01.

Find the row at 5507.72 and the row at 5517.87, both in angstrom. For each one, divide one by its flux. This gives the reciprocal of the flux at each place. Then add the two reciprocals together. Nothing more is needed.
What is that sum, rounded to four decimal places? 0.0238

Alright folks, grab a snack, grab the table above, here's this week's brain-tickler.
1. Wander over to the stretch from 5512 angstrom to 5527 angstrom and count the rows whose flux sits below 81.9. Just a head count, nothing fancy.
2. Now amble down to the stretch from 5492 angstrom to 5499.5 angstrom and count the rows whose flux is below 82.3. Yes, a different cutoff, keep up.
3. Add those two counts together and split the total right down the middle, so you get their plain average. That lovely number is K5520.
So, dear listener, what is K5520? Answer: 0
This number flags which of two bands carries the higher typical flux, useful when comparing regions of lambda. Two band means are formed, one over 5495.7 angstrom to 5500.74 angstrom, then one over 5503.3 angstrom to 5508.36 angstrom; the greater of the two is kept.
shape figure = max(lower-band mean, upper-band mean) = 84.1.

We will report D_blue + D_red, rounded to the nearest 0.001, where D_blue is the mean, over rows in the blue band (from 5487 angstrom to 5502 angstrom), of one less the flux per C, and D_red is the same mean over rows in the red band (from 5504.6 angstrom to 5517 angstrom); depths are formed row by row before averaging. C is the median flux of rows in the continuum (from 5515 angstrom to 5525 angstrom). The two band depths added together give 0.008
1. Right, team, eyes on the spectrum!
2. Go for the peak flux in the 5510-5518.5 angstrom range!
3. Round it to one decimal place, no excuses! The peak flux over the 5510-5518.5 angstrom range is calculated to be 85.0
